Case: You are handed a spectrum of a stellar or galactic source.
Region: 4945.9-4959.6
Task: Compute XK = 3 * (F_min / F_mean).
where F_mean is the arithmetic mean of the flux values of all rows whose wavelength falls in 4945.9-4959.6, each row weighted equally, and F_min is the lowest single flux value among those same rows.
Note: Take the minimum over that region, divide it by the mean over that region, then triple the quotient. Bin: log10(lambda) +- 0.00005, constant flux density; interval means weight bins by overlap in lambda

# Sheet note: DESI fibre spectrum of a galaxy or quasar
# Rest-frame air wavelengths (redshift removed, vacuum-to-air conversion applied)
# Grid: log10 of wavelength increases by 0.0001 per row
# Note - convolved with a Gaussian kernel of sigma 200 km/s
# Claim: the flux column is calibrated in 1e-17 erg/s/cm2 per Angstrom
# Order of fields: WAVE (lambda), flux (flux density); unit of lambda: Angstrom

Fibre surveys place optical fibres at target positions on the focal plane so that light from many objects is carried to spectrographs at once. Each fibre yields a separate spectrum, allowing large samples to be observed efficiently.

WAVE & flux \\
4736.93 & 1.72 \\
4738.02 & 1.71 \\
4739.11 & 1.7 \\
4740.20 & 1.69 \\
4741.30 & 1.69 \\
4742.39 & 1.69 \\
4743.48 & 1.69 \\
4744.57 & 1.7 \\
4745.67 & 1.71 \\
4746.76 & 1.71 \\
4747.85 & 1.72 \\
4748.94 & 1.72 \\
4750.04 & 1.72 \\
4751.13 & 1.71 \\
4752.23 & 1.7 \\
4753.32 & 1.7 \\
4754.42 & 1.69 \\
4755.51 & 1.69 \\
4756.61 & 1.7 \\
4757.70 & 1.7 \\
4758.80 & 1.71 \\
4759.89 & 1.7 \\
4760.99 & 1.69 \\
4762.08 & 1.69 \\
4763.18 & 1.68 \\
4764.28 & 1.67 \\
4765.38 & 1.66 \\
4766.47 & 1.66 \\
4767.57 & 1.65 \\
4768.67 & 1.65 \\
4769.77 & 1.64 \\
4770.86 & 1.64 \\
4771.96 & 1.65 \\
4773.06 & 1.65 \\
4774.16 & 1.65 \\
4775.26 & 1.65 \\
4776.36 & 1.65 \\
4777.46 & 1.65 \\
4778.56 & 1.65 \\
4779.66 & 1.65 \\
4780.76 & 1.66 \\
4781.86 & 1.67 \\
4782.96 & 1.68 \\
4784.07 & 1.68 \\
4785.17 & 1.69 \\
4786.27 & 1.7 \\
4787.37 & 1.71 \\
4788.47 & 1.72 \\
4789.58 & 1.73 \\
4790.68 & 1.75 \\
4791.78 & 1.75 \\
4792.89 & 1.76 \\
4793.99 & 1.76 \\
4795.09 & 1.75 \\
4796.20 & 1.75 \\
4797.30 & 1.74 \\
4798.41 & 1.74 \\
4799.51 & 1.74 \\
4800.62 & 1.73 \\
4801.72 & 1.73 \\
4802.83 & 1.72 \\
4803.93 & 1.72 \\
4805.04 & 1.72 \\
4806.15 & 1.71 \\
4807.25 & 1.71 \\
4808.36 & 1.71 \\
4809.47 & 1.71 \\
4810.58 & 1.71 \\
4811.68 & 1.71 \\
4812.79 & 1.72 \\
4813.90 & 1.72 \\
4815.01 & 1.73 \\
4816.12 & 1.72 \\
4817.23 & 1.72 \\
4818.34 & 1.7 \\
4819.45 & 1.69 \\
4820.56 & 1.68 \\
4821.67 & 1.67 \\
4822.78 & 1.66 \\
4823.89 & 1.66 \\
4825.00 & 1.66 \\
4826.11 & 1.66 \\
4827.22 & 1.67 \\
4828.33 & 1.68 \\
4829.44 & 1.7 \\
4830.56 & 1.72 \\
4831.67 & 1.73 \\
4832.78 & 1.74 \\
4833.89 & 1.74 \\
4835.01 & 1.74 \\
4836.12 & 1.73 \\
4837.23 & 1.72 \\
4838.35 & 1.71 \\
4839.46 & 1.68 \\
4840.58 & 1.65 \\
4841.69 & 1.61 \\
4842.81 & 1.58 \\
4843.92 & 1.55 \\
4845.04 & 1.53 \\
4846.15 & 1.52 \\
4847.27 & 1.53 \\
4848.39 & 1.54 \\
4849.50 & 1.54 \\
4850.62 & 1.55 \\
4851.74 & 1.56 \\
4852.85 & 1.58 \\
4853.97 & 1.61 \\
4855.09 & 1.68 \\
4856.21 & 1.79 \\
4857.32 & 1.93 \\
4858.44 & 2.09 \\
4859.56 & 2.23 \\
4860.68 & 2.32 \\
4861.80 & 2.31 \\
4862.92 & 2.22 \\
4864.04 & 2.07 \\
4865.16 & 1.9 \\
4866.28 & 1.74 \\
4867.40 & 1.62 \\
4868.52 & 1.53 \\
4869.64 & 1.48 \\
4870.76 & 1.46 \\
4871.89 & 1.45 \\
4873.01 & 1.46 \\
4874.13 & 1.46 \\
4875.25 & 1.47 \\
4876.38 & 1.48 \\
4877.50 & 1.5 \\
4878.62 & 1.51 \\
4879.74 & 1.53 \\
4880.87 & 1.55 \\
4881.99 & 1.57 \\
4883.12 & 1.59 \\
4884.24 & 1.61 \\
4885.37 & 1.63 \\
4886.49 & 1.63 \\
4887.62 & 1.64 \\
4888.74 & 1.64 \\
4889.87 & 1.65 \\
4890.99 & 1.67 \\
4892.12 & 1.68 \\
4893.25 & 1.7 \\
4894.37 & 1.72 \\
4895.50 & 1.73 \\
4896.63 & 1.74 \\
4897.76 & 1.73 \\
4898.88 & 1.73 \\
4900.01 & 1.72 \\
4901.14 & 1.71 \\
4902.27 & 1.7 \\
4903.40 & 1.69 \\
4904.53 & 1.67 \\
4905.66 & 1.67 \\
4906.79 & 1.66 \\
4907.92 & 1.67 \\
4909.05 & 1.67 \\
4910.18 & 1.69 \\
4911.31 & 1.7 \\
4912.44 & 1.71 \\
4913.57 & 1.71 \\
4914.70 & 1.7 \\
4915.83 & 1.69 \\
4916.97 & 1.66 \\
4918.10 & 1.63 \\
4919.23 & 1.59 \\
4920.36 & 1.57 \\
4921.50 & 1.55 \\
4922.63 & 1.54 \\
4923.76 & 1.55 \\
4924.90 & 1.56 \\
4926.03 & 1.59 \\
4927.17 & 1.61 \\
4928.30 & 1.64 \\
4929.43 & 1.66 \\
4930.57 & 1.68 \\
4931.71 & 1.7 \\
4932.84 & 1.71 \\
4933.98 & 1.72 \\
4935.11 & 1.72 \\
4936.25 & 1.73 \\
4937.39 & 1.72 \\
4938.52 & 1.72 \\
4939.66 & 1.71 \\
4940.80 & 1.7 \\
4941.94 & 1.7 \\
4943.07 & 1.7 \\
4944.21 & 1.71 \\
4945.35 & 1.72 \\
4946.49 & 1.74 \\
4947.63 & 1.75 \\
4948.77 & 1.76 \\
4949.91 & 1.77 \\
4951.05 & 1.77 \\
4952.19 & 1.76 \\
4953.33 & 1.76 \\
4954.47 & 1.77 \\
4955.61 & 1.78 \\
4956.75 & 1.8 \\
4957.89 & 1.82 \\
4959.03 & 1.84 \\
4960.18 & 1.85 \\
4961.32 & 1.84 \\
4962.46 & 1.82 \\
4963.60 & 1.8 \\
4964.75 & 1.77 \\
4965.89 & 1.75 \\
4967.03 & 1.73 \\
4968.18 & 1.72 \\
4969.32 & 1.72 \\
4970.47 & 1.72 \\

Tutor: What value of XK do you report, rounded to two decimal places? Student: 2.94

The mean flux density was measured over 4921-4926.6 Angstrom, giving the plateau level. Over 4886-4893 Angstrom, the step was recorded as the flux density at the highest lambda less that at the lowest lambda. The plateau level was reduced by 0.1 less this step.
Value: 1.5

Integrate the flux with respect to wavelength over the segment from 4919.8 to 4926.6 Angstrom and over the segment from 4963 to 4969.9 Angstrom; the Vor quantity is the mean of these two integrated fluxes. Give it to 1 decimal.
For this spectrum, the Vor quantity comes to 11.3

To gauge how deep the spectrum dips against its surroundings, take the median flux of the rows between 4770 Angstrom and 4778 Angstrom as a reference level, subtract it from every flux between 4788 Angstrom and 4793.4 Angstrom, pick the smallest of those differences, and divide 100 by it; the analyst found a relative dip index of 1429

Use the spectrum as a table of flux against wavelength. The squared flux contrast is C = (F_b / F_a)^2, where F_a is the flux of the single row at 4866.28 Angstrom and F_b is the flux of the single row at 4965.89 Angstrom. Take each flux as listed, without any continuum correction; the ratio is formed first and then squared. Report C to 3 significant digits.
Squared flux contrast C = 1.01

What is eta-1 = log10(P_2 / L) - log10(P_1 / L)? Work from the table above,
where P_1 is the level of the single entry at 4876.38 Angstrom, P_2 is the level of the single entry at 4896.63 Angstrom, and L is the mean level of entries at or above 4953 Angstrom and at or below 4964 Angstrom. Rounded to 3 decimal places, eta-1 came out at 0.070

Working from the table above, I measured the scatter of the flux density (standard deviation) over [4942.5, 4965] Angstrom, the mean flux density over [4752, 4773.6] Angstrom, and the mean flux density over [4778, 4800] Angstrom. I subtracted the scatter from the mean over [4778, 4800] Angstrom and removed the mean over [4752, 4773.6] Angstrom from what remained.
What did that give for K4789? 0.00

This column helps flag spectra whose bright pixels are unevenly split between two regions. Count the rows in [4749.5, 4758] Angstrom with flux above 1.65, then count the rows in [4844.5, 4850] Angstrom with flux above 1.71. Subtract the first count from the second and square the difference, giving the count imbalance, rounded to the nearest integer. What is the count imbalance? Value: 64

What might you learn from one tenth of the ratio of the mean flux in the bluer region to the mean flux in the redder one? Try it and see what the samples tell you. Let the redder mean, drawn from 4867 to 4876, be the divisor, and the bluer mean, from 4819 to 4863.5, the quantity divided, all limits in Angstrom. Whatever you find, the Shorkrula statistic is 0.116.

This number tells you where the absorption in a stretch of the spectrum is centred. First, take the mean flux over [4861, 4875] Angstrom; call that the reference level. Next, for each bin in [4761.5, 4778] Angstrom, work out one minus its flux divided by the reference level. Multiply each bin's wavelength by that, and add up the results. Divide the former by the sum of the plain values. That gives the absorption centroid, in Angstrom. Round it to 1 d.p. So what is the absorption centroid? 4770.4 Angstrom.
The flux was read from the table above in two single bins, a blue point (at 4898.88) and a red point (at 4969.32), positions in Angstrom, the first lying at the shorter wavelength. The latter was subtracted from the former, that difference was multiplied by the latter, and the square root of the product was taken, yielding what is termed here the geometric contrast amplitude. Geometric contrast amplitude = 0.13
